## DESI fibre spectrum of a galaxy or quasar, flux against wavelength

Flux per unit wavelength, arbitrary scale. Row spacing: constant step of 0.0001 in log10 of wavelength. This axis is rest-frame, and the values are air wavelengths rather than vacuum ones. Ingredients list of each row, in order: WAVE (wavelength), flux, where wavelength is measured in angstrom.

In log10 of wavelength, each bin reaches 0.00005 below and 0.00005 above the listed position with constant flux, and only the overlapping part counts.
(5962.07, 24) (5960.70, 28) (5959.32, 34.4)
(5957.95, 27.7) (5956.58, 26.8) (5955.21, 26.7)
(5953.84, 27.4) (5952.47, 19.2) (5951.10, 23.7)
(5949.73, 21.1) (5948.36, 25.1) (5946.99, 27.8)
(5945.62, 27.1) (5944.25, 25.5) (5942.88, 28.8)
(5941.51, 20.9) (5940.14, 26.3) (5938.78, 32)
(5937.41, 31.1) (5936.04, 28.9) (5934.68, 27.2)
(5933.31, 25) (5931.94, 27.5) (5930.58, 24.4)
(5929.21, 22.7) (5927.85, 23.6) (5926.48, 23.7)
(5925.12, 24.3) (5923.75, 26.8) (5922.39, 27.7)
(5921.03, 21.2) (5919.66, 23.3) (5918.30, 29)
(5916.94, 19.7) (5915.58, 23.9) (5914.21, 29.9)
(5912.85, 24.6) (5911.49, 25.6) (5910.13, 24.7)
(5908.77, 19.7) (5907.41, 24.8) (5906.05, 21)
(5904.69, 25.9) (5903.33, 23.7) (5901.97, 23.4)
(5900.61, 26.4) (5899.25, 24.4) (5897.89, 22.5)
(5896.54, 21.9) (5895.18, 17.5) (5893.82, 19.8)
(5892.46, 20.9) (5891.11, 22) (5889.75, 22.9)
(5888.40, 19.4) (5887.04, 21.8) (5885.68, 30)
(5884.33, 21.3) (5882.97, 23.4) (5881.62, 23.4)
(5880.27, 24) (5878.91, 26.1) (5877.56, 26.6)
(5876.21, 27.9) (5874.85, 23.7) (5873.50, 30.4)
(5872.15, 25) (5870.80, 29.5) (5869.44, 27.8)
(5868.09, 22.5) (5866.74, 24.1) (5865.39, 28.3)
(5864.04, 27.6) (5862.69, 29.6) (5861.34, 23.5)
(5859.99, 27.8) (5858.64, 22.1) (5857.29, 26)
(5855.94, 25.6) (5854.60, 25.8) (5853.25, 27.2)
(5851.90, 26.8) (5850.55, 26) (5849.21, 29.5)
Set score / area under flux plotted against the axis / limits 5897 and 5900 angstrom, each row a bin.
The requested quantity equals 70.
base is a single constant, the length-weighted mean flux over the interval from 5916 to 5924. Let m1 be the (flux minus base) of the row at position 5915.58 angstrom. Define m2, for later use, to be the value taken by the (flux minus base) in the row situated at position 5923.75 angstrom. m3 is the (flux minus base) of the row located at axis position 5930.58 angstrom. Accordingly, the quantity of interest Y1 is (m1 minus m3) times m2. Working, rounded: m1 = -0.6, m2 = 2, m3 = -0.1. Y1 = -1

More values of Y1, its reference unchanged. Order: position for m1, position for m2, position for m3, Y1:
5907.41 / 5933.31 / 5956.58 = -1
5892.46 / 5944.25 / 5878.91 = -5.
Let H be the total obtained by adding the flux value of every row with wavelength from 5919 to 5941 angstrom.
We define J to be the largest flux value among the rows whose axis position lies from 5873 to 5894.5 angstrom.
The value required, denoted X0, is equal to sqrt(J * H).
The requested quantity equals 112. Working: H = 416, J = 30.4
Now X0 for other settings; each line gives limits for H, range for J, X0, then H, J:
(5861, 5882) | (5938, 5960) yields 120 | 420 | 34.4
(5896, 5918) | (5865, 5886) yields 108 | 382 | 30.4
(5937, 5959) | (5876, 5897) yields 112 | 417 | 30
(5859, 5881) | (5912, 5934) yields 113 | 424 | 29.9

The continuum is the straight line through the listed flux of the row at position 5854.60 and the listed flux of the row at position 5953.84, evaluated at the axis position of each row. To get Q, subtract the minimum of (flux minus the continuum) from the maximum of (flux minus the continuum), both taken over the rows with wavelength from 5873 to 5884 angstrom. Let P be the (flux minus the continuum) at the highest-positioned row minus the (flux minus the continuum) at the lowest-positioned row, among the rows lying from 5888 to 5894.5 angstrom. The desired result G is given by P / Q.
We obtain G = 0.04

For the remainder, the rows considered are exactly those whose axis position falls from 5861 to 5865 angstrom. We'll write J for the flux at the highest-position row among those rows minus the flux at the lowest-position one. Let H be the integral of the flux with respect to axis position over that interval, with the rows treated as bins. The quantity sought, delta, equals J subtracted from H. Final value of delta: 105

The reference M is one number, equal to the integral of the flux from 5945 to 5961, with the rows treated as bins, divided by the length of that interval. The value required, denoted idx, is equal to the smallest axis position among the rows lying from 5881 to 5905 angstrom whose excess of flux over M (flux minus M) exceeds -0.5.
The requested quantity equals 5885.68 angstrom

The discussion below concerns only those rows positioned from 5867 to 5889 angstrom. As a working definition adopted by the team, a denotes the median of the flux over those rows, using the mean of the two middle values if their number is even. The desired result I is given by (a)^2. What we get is 600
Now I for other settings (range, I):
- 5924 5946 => 671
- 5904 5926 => 608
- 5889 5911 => 515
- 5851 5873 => 697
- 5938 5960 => 716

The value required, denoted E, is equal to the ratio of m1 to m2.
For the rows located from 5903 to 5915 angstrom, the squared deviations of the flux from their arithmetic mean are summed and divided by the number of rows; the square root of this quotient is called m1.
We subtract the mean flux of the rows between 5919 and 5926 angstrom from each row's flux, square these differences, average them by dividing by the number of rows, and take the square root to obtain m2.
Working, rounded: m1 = 2.8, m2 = 2.4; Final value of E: 1.17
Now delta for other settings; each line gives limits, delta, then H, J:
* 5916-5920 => 93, 96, 4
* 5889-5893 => 90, 88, -2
